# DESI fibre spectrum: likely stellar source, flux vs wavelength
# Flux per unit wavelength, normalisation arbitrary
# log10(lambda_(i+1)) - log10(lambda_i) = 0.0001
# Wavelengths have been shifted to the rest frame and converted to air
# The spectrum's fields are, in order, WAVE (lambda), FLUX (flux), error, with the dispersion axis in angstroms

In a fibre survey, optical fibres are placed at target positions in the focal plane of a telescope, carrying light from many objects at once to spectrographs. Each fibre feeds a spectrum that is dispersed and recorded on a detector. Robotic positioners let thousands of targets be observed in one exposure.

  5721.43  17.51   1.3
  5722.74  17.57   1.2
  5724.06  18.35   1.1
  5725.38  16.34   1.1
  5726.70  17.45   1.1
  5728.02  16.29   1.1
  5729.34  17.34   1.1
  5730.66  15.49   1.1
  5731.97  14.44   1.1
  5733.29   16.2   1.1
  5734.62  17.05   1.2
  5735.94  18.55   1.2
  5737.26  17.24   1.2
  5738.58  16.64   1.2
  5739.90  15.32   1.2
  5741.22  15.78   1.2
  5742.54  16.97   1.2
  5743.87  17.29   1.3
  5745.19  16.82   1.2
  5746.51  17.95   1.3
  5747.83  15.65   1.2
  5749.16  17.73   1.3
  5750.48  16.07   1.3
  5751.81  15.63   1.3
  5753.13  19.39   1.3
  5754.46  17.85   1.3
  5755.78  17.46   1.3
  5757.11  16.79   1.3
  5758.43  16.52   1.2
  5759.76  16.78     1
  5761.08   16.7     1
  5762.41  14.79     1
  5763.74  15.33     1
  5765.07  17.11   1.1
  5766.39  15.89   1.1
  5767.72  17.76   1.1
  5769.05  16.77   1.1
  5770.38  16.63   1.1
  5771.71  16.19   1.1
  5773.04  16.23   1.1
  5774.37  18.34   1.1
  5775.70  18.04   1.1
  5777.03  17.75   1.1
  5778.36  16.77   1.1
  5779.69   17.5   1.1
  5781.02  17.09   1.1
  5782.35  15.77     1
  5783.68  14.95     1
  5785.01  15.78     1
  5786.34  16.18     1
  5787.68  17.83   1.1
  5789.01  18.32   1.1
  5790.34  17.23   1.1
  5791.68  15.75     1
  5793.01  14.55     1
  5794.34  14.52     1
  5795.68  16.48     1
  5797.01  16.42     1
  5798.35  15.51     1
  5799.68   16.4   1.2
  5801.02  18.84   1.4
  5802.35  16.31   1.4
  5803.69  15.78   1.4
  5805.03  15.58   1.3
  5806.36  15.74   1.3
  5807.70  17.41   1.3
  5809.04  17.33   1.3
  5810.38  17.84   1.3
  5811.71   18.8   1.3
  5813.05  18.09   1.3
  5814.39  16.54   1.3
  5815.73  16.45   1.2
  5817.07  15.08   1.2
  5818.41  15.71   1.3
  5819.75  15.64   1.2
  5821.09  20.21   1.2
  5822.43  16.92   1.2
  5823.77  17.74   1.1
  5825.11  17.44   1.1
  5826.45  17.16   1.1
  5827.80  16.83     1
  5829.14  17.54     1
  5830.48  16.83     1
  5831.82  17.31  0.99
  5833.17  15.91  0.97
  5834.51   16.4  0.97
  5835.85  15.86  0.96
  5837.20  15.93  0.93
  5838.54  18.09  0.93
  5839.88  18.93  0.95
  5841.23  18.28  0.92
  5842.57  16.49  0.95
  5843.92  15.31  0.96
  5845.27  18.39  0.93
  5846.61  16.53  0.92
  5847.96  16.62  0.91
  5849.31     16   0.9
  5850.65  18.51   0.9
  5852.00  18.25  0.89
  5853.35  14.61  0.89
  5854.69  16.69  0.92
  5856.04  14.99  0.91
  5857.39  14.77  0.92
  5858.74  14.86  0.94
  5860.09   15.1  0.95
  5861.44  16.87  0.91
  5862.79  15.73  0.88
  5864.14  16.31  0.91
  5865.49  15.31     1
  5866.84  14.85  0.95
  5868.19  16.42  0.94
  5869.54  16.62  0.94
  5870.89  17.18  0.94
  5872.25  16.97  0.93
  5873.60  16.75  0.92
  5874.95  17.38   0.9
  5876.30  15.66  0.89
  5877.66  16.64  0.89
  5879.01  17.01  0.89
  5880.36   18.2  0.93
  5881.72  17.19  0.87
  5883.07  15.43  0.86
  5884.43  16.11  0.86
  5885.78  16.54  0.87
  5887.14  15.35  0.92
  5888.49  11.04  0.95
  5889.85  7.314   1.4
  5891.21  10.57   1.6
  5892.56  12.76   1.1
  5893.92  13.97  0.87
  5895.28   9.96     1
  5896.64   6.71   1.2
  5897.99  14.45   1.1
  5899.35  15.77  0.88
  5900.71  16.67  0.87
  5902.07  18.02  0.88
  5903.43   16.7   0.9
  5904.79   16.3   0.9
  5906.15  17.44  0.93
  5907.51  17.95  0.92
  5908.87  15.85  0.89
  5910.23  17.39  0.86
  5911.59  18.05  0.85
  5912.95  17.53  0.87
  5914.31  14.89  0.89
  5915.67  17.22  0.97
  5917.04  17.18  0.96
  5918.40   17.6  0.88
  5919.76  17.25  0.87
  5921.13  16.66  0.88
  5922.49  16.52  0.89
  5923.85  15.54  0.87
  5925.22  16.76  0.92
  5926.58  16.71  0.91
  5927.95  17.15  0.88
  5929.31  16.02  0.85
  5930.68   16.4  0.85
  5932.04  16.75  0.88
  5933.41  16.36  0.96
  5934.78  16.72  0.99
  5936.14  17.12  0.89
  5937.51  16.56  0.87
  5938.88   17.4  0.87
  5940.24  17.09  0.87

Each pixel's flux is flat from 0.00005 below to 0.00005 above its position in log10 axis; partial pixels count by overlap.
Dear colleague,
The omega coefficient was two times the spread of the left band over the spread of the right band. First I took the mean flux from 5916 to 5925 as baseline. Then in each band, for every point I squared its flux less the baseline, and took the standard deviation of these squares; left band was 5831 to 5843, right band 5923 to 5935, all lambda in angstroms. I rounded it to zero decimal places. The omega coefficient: 6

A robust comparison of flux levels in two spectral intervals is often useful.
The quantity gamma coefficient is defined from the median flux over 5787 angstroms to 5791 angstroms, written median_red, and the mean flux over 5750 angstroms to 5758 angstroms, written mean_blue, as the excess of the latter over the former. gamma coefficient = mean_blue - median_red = -0.6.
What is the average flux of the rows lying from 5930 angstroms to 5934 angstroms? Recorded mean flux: 16.5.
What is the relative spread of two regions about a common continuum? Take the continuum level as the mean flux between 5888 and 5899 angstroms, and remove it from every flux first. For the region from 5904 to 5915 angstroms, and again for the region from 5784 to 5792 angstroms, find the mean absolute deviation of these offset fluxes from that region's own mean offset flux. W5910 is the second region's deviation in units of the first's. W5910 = 1.0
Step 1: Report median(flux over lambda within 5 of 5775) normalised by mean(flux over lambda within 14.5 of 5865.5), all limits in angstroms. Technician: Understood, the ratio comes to 1.06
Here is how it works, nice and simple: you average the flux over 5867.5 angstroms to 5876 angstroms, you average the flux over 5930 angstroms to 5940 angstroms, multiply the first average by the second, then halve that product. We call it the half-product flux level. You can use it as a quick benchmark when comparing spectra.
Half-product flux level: 141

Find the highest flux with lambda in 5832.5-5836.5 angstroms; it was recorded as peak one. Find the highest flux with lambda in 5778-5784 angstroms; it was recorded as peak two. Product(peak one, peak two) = 287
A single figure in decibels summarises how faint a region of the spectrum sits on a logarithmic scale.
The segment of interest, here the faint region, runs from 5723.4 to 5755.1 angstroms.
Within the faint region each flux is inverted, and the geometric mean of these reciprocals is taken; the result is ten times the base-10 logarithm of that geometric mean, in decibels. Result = -12.2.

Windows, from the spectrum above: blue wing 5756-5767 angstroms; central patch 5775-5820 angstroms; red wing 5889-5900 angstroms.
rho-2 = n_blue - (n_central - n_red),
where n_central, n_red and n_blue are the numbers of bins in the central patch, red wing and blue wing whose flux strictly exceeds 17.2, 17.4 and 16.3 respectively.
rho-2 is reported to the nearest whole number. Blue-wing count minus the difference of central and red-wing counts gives -7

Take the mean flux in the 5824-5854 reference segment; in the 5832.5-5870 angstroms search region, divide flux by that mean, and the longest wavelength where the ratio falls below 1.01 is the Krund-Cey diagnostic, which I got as 5869.54 angstroms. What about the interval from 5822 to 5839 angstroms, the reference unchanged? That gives 5837.20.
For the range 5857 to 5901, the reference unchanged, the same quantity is 5900.71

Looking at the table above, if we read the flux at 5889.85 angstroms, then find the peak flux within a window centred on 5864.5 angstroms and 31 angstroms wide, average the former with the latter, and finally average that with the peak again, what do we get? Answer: 15.7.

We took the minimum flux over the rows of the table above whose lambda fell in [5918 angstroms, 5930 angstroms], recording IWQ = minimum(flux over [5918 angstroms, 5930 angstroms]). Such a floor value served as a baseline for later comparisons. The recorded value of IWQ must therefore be 15.54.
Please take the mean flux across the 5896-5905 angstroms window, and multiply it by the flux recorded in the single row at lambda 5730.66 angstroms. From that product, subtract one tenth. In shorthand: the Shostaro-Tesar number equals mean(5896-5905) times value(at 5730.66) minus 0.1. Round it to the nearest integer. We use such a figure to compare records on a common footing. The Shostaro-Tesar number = 231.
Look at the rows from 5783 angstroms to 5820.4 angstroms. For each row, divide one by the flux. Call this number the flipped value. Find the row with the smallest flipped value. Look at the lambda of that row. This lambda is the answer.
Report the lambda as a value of 5801.02 angstroms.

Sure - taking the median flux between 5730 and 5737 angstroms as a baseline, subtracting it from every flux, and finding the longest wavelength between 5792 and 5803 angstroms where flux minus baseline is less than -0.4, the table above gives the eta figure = 5798.35 angstroms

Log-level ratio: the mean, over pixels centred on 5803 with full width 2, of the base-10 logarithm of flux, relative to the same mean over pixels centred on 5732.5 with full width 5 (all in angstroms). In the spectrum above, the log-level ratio 1.006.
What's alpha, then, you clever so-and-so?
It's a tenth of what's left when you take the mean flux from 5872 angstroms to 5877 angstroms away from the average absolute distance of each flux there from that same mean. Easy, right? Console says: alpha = -1.62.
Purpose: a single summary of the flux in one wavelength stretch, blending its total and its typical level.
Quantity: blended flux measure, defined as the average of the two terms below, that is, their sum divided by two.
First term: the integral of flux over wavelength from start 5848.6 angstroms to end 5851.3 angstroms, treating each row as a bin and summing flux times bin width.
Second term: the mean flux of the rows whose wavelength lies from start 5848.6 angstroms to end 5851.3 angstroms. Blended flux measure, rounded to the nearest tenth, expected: 31.9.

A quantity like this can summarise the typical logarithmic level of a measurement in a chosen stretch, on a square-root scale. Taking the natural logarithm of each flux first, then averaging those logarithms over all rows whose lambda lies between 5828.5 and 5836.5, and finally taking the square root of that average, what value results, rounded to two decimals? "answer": 1.68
